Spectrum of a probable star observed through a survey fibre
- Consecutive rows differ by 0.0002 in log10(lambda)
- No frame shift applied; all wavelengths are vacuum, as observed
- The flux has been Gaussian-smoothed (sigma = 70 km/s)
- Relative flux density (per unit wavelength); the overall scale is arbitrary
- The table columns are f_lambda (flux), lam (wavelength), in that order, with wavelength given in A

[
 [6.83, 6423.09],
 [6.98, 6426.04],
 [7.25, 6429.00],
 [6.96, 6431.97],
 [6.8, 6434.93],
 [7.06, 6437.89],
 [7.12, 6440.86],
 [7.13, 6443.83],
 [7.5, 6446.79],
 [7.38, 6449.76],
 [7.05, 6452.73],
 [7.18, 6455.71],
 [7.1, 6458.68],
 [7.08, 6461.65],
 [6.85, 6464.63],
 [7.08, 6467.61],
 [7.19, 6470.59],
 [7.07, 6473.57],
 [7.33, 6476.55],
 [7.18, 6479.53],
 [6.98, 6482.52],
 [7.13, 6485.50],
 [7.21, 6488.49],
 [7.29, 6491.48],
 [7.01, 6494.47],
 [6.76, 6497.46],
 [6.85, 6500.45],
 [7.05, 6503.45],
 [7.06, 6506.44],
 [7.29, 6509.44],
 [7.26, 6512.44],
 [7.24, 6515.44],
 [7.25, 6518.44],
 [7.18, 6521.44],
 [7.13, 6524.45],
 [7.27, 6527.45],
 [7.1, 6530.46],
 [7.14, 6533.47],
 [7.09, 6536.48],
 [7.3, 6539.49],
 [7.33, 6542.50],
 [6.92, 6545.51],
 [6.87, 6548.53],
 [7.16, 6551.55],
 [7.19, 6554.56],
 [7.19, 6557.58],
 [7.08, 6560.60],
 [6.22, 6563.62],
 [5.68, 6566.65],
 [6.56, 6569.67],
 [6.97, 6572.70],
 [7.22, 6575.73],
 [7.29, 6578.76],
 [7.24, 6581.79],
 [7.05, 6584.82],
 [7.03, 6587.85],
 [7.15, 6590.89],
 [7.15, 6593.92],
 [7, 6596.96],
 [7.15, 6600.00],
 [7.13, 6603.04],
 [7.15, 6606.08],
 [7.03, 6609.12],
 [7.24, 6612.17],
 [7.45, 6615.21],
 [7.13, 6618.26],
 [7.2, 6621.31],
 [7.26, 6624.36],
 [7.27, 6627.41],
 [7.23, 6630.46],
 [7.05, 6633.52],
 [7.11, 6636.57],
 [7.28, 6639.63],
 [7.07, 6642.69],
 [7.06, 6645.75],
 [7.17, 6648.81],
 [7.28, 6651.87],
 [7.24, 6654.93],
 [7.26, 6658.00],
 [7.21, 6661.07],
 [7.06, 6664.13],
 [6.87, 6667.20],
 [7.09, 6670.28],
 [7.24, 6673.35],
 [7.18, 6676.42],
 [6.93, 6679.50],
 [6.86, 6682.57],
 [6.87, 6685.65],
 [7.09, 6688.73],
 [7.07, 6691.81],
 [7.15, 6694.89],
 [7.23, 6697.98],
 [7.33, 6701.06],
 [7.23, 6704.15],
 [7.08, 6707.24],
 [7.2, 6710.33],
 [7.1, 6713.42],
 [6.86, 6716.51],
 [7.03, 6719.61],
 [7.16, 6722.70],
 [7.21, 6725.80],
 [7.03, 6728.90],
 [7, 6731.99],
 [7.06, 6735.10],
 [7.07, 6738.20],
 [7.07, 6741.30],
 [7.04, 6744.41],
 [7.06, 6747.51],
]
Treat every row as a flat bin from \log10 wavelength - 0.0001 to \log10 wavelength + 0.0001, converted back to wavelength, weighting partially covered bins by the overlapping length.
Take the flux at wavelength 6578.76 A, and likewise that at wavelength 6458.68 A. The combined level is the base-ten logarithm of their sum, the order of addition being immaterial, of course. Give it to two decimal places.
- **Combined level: 1.16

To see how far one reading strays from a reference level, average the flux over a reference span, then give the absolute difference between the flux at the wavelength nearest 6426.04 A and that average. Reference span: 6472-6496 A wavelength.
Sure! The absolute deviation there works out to 0.17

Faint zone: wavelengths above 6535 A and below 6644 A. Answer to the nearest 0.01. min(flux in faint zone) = 5.68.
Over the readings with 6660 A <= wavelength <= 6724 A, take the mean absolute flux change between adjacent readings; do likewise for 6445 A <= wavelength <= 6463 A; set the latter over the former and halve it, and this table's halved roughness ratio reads 0.5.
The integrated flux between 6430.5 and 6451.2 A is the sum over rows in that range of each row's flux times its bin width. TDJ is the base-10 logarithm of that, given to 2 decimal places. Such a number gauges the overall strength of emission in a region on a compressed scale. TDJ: 2.17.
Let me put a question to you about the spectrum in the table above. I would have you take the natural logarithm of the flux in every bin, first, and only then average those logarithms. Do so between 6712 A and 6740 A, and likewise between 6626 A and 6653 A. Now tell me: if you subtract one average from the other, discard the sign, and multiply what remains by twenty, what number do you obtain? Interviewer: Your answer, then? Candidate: 0.31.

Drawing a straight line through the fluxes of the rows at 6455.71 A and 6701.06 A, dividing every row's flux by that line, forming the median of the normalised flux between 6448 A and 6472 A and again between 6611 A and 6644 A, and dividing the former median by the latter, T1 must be 0.99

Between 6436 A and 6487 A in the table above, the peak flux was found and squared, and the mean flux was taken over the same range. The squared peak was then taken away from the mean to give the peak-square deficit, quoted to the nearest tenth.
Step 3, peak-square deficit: -49.1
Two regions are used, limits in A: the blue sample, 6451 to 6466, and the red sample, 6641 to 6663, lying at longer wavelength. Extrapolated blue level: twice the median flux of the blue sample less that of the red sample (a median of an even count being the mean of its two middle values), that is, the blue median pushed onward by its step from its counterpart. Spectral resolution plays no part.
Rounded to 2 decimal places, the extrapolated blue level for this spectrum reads 6.95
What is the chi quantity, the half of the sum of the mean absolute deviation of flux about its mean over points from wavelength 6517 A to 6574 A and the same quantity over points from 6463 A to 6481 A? 0.198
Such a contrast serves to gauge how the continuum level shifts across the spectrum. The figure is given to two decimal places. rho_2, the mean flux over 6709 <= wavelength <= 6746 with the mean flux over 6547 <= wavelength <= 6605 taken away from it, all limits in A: 0.10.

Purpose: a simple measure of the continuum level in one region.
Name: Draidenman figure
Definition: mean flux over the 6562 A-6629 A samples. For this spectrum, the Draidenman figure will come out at 7.03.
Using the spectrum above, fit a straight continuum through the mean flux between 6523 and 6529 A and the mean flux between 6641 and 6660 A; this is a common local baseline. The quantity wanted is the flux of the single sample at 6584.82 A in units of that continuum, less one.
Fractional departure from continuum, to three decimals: -0.020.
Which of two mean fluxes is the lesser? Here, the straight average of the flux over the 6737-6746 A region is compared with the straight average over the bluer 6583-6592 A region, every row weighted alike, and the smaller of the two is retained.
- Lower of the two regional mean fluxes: 7.06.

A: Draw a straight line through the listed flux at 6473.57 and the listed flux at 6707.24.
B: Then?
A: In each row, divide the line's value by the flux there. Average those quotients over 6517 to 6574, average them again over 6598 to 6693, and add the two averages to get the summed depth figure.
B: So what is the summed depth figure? 2.01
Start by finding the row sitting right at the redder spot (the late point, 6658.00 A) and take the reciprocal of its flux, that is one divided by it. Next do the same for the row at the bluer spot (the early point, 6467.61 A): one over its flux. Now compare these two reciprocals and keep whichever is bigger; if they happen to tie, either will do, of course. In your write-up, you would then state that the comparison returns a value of 0.141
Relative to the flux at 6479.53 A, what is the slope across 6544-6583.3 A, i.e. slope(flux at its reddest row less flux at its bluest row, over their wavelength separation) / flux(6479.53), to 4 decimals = 0.0012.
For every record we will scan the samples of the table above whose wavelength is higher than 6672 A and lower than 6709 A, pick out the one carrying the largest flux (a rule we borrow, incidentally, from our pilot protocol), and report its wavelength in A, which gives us 6701.06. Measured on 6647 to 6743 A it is 6701.06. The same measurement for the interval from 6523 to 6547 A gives 6542.50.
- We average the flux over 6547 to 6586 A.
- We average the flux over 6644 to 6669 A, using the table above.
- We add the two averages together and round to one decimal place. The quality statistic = 14.0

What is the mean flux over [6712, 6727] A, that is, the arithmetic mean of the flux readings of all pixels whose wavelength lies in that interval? 7.07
